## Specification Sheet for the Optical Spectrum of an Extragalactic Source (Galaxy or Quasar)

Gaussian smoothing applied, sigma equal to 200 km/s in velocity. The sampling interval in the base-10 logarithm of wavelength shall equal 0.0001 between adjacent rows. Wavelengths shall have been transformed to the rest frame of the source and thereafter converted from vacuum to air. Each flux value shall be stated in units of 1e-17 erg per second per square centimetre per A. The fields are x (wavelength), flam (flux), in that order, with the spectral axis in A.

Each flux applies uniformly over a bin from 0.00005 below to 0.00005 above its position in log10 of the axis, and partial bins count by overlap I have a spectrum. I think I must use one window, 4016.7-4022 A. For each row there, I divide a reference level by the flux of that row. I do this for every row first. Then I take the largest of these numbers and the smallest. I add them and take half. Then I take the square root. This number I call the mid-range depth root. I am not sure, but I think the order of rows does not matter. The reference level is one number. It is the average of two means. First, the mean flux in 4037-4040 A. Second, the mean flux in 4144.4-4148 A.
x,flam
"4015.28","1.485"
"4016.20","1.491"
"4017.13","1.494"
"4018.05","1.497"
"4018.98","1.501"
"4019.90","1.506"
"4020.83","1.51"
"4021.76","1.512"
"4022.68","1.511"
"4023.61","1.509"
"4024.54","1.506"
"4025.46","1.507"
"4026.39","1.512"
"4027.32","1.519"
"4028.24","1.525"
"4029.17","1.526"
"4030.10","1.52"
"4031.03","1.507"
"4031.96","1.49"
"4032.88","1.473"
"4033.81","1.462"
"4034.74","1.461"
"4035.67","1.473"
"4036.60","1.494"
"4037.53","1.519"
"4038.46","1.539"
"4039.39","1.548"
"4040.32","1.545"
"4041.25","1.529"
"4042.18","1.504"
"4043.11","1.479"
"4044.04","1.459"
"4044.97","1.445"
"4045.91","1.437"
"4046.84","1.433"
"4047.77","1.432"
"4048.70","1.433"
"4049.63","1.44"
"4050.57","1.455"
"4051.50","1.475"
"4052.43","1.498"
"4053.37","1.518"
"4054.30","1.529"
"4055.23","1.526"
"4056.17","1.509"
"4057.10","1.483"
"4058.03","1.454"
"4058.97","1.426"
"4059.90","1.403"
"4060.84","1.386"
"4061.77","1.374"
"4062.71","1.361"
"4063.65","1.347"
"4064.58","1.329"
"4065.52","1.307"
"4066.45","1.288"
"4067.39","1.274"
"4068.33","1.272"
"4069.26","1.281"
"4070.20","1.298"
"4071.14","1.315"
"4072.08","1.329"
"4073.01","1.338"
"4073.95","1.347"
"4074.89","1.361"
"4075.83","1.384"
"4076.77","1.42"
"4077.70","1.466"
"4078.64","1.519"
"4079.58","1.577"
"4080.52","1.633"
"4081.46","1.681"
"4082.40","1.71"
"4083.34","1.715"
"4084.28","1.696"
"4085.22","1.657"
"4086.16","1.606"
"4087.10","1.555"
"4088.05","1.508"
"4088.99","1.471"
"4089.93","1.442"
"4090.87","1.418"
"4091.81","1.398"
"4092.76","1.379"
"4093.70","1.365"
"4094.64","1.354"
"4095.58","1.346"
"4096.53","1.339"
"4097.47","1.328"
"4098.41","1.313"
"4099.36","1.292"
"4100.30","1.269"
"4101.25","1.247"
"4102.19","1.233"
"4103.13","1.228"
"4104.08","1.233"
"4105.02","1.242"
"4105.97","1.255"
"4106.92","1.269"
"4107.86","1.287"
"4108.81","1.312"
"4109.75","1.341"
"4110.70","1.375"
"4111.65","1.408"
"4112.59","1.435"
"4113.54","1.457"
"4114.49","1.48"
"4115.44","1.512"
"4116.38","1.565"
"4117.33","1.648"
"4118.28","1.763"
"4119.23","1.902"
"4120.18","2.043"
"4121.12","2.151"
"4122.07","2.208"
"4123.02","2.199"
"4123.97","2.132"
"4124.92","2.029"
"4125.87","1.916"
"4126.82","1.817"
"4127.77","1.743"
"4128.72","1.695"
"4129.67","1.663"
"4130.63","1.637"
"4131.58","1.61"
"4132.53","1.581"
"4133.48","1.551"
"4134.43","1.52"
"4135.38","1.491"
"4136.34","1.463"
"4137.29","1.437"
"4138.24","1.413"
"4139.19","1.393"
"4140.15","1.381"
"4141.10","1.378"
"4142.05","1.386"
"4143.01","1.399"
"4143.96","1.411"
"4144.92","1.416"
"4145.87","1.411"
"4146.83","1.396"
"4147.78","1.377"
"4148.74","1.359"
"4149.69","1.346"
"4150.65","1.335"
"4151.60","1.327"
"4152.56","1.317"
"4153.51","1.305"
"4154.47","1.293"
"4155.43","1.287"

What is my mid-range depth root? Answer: 0.99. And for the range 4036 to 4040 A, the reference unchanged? 0.98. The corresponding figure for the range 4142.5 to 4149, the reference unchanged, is 1.03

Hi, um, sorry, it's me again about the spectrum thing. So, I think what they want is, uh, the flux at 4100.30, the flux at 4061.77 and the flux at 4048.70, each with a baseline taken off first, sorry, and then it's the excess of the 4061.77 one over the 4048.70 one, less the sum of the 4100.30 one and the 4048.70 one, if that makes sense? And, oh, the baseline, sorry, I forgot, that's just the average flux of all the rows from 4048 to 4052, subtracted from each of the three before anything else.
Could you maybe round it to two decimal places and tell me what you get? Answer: 0.14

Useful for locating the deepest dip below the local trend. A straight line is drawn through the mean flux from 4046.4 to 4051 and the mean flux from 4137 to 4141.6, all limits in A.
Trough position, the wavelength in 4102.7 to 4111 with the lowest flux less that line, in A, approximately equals 4103.13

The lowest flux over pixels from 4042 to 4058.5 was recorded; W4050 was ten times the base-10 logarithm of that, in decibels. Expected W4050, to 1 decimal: 1.6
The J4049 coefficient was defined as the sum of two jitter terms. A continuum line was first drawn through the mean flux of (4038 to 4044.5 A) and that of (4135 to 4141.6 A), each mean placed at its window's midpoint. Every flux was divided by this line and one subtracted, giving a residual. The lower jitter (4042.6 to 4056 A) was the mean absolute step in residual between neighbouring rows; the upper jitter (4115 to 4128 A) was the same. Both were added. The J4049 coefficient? 0.070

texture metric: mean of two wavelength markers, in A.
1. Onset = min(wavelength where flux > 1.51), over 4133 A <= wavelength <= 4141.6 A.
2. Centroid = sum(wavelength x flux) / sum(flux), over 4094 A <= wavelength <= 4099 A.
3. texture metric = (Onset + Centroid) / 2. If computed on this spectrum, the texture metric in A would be 4115.0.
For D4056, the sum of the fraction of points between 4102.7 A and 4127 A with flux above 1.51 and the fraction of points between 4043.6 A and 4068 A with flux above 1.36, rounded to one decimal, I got 1.3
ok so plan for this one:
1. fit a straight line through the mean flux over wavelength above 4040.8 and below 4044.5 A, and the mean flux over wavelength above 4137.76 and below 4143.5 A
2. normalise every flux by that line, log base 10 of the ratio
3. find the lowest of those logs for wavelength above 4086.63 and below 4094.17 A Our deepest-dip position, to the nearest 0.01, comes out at 4093.70 A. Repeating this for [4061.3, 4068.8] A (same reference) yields 4068.33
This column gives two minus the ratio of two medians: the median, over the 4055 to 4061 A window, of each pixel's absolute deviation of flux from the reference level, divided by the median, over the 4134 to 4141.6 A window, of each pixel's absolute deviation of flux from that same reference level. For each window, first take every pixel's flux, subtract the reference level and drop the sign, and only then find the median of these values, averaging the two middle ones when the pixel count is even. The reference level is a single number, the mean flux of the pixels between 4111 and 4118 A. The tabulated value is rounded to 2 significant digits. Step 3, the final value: 1.4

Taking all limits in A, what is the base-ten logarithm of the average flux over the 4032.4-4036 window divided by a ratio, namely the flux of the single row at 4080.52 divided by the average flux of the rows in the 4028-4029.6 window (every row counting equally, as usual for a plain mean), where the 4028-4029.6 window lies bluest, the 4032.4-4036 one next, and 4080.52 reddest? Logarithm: 0.14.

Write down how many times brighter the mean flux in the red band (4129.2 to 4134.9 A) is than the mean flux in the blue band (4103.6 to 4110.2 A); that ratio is 1.25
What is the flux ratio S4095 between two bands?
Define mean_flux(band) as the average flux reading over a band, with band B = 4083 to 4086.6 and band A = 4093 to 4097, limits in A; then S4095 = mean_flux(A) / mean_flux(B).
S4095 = 0.81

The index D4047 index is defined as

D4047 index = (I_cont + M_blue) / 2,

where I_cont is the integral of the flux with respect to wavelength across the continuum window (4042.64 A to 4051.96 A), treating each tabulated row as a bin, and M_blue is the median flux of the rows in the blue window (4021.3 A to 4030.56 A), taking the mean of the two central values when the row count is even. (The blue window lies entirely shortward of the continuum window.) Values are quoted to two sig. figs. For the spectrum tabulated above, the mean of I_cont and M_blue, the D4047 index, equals 7.5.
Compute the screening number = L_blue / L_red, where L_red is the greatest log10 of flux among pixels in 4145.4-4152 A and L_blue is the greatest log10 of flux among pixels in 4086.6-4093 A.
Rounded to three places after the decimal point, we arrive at 1.282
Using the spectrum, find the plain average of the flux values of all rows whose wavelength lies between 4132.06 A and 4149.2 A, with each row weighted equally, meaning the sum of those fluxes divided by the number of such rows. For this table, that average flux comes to 1.43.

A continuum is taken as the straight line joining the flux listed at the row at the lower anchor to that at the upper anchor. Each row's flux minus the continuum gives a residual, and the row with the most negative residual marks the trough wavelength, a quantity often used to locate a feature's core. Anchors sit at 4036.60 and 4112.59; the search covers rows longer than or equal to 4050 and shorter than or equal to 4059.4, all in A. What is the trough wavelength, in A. 4058.97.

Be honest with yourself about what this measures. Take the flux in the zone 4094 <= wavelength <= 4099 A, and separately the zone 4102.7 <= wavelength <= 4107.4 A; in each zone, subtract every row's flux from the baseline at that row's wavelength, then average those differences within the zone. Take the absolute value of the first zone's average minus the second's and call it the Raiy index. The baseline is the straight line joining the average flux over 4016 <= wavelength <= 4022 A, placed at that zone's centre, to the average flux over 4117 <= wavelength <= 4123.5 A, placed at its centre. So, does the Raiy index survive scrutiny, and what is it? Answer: 0.13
